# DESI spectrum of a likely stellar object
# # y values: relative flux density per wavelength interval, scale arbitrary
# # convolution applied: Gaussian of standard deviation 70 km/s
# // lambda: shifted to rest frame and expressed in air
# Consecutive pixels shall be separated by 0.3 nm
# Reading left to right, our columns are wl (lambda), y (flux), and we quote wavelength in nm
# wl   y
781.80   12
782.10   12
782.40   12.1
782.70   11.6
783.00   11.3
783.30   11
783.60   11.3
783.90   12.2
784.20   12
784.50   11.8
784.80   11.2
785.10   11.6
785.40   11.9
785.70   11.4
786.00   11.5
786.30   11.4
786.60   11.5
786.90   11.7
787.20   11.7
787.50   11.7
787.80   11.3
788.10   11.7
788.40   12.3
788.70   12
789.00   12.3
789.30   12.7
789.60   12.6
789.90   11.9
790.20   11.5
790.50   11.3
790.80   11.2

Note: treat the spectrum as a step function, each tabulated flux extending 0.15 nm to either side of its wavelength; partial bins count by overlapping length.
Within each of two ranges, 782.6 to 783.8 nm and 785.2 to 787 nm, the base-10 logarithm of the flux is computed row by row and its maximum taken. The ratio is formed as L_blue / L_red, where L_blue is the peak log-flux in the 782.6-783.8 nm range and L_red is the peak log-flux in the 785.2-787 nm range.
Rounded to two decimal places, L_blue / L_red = 0.99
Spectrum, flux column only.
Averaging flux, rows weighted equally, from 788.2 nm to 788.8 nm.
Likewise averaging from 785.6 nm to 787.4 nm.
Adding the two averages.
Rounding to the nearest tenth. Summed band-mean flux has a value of 23.7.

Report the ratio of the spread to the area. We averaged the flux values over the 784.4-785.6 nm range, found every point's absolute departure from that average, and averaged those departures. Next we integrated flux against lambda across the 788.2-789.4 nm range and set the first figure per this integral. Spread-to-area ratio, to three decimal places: 0.015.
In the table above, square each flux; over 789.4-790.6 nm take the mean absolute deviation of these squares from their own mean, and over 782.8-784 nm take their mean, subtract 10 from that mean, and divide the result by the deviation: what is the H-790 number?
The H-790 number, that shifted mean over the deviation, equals 12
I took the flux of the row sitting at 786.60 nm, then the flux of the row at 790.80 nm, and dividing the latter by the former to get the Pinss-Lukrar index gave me 0.97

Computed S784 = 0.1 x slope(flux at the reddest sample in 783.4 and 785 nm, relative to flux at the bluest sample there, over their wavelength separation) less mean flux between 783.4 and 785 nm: -11.7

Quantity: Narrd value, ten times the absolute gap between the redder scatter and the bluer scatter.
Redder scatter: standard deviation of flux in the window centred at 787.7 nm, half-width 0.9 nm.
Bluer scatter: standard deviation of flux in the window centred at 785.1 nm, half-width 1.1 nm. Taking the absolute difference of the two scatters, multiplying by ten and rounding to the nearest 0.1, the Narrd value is 0.3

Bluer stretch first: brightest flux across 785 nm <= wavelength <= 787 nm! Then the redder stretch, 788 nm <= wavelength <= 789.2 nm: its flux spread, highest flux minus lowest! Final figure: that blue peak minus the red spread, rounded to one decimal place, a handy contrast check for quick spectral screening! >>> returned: 11.3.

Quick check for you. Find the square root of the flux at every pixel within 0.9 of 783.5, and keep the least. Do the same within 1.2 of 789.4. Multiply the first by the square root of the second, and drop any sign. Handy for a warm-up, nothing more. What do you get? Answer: 6.08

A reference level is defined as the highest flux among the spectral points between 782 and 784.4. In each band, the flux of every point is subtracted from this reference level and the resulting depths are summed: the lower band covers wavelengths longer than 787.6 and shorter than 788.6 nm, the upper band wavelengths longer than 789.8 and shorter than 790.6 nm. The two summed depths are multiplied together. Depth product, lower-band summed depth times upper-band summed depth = 2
